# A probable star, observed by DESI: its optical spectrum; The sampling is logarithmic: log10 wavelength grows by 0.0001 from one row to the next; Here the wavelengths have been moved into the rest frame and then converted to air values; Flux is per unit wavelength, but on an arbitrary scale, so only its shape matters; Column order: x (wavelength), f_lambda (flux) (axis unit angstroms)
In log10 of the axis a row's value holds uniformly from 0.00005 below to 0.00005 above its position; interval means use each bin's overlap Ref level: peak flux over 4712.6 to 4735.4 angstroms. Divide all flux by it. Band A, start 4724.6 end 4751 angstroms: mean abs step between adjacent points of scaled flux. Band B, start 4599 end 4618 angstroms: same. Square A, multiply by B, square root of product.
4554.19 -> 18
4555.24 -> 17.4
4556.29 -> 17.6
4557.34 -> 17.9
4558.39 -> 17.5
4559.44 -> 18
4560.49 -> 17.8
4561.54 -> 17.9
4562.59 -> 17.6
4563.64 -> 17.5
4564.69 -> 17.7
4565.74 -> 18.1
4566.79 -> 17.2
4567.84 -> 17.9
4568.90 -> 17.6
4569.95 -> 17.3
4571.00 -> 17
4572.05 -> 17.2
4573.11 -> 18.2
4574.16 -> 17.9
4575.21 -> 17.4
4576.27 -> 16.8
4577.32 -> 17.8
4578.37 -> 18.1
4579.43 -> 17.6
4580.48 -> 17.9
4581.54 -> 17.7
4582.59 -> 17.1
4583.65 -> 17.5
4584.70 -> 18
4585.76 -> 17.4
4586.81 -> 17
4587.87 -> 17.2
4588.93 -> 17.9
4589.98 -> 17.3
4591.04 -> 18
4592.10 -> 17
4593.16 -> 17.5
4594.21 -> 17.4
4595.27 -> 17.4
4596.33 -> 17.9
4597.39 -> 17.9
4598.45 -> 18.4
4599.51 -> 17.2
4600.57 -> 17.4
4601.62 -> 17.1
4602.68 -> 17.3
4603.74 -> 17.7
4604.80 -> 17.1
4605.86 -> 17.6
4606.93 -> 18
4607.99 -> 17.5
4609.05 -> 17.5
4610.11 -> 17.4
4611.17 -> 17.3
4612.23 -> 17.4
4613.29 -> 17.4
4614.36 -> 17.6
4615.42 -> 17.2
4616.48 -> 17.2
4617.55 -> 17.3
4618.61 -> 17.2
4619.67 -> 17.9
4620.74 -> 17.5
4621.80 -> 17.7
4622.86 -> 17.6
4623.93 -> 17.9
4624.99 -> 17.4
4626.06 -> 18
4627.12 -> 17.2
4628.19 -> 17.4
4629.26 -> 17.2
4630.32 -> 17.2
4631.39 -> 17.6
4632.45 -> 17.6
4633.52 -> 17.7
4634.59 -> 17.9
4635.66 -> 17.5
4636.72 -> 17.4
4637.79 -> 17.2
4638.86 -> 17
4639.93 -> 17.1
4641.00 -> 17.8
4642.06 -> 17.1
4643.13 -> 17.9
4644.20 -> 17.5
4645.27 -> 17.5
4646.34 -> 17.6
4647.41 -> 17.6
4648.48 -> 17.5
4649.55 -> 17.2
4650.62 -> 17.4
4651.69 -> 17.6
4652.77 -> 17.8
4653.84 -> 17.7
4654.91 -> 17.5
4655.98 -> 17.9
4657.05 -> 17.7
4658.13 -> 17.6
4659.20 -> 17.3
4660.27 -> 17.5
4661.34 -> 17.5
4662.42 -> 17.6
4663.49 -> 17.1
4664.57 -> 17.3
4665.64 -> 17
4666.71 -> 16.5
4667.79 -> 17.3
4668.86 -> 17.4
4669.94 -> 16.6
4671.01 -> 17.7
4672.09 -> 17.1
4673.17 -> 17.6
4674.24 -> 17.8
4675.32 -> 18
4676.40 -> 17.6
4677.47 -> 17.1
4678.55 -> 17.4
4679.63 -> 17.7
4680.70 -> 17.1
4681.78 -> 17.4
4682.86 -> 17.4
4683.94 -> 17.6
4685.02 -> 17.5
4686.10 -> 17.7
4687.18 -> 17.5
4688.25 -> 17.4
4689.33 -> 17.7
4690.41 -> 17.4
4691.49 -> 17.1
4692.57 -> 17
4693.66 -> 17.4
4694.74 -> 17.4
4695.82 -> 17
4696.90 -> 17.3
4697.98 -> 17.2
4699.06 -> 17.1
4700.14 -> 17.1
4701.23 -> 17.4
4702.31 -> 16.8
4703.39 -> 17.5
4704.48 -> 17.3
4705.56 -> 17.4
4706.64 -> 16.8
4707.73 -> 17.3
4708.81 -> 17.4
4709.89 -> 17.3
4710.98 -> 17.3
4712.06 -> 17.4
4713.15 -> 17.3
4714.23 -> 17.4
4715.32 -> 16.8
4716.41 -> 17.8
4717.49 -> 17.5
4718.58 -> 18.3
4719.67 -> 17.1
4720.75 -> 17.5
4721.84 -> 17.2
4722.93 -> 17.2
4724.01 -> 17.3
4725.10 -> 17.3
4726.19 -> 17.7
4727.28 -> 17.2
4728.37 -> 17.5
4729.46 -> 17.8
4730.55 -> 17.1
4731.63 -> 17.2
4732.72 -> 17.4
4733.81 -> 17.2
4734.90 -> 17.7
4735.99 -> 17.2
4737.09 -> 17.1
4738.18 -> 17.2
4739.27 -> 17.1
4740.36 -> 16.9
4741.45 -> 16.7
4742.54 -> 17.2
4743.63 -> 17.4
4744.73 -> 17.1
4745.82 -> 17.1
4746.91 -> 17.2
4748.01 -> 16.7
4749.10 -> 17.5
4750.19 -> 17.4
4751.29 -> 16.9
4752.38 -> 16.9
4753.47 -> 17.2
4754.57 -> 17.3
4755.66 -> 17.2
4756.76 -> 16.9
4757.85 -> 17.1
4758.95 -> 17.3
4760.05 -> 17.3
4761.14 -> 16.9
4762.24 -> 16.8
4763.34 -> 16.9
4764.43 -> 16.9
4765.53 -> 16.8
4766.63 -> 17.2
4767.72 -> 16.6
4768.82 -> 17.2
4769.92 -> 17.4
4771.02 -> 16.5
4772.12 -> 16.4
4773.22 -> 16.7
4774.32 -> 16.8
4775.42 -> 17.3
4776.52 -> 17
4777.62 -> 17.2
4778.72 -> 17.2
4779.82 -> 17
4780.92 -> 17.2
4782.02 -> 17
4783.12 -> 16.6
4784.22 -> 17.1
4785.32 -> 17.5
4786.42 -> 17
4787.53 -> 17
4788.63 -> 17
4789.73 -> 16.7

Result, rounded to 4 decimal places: 0.0019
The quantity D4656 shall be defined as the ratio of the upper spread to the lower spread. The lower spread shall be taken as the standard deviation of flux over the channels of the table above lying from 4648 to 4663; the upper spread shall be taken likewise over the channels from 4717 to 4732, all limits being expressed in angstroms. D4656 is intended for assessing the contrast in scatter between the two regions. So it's 1.8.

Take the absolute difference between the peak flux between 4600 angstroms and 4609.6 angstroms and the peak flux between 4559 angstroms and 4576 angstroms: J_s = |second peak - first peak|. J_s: 0.2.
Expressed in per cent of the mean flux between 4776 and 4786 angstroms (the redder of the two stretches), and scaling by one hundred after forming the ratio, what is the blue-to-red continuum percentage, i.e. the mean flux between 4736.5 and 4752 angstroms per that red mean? 100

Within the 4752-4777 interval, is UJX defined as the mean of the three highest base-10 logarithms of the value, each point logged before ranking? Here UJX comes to 1.24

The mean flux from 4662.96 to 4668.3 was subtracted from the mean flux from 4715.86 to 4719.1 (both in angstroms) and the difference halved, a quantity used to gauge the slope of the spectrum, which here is 0.41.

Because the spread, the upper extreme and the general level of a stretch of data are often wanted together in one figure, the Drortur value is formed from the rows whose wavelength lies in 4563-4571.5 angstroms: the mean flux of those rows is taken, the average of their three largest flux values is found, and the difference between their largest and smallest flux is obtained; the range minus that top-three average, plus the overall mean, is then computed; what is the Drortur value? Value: 0.74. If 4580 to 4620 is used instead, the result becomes 0.76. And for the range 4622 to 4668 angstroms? 1.03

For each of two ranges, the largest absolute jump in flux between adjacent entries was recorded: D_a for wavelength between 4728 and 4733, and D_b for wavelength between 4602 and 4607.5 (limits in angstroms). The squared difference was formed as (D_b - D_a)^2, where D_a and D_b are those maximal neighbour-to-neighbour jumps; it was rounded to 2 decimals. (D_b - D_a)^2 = 0.01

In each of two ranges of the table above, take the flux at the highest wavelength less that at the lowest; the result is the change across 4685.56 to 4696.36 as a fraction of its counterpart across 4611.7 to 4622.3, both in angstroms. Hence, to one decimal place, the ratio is -2.3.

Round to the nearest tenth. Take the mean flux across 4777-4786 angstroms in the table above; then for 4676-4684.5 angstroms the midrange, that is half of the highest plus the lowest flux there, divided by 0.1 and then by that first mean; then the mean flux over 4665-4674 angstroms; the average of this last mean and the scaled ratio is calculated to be 13.7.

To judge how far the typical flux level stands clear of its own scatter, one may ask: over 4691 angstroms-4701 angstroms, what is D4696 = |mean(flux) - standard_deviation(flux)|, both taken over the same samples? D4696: 17.0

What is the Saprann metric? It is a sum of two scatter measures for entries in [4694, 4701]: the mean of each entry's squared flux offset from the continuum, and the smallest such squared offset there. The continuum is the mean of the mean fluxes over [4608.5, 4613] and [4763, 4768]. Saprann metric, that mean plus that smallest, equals 0.02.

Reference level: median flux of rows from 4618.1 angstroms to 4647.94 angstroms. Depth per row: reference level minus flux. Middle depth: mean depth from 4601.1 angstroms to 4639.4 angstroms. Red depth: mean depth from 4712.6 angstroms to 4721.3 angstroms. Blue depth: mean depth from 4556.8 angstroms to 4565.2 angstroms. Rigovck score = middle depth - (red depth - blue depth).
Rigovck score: -0.24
